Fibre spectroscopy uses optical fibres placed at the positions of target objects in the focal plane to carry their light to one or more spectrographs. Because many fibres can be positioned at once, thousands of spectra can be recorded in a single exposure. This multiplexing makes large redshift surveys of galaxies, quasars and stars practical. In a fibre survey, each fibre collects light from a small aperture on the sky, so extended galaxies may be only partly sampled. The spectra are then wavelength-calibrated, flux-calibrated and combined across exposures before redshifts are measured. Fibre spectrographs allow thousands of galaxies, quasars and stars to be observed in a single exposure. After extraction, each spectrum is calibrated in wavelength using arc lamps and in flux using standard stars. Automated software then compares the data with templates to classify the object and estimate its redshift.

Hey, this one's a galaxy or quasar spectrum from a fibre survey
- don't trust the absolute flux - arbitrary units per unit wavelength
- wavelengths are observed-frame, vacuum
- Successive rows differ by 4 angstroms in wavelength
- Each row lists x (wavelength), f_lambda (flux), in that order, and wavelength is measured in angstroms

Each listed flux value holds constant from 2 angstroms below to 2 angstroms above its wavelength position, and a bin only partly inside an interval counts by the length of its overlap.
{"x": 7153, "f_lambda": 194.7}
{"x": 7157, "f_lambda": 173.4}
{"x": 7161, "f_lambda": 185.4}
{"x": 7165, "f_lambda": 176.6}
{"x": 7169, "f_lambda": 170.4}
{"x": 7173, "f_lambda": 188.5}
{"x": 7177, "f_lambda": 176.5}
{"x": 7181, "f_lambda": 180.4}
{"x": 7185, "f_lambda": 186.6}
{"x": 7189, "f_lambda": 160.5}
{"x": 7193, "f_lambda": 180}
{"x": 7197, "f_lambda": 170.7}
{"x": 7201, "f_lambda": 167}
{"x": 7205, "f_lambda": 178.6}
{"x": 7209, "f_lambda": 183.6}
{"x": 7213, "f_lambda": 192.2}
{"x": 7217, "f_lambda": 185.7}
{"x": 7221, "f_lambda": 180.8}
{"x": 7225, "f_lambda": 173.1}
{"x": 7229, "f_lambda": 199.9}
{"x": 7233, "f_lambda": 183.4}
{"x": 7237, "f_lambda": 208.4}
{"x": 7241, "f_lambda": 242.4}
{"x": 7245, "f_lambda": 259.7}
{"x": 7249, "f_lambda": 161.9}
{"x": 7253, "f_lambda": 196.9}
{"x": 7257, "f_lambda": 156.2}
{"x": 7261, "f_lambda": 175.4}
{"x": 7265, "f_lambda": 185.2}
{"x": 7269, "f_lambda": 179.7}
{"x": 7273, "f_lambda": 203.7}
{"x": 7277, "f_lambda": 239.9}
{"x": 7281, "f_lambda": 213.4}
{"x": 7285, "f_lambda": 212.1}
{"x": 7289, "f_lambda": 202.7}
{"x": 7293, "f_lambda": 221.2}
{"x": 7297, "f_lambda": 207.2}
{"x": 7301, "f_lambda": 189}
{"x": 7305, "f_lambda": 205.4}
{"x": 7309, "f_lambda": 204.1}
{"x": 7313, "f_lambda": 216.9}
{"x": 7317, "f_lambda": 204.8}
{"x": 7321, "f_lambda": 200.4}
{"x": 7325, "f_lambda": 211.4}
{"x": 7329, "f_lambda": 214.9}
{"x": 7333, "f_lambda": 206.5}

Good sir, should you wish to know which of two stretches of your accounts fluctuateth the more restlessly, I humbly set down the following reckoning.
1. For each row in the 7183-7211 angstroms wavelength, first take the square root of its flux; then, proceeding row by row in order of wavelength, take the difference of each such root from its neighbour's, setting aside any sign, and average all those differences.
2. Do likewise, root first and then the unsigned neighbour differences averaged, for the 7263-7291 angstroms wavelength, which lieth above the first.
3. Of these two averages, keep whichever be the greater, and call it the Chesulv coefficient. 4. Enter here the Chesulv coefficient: 0.59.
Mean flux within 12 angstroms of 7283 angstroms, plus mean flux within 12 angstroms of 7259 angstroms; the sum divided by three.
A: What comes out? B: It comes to 130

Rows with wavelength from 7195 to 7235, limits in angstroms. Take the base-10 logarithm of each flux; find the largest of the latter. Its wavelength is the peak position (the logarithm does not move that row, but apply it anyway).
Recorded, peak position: 7229 angstroms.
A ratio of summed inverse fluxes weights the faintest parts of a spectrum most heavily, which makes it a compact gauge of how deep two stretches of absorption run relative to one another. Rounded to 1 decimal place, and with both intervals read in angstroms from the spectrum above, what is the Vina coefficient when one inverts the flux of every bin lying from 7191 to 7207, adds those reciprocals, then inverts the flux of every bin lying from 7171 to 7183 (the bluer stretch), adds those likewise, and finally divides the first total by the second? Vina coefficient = 1.4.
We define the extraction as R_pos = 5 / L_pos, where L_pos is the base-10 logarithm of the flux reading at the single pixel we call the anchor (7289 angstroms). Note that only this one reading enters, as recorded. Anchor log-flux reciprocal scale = 2.17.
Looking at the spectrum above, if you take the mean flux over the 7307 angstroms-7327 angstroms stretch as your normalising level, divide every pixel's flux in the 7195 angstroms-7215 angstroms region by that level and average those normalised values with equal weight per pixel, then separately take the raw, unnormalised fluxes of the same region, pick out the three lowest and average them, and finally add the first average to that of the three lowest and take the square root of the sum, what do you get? 13.2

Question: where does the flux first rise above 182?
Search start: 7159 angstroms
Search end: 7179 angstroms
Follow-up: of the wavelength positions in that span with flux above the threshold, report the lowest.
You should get 7161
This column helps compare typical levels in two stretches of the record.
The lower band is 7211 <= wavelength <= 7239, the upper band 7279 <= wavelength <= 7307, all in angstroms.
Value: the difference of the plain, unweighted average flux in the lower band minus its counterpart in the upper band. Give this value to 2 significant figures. -18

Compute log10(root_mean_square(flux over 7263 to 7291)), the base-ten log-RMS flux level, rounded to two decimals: 2.31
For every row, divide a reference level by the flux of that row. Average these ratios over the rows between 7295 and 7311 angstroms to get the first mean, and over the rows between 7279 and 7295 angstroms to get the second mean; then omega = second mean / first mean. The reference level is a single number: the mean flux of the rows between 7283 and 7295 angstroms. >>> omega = 0.95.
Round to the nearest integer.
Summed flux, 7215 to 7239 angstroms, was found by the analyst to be 1131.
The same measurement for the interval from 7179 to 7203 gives 1045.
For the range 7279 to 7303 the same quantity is 1246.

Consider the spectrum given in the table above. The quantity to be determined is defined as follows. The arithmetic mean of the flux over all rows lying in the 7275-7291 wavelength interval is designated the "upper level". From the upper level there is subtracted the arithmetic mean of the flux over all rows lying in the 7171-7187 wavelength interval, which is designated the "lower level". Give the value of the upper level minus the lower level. 34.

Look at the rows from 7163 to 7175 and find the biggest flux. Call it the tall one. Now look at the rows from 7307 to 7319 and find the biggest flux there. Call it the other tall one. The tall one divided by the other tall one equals 0.87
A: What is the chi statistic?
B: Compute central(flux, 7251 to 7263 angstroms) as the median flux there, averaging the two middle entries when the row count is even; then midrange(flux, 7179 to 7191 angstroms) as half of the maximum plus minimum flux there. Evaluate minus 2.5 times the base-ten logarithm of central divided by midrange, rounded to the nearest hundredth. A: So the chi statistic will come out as -0.01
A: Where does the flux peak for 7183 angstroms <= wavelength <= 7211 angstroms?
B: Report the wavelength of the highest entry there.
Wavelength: 7185 angstroms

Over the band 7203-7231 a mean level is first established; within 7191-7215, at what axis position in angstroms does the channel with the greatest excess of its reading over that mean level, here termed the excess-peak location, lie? 7213 angstroms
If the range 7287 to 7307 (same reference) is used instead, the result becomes 7293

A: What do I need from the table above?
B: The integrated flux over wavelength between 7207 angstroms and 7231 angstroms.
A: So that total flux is 4461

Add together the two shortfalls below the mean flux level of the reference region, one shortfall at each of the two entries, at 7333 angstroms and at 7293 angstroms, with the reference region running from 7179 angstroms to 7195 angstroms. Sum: -74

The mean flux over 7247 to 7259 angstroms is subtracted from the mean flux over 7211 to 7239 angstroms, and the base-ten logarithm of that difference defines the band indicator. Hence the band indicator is 1.24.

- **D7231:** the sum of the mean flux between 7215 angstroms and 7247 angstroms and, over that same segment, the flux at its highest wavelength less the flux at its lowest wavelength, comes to 278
